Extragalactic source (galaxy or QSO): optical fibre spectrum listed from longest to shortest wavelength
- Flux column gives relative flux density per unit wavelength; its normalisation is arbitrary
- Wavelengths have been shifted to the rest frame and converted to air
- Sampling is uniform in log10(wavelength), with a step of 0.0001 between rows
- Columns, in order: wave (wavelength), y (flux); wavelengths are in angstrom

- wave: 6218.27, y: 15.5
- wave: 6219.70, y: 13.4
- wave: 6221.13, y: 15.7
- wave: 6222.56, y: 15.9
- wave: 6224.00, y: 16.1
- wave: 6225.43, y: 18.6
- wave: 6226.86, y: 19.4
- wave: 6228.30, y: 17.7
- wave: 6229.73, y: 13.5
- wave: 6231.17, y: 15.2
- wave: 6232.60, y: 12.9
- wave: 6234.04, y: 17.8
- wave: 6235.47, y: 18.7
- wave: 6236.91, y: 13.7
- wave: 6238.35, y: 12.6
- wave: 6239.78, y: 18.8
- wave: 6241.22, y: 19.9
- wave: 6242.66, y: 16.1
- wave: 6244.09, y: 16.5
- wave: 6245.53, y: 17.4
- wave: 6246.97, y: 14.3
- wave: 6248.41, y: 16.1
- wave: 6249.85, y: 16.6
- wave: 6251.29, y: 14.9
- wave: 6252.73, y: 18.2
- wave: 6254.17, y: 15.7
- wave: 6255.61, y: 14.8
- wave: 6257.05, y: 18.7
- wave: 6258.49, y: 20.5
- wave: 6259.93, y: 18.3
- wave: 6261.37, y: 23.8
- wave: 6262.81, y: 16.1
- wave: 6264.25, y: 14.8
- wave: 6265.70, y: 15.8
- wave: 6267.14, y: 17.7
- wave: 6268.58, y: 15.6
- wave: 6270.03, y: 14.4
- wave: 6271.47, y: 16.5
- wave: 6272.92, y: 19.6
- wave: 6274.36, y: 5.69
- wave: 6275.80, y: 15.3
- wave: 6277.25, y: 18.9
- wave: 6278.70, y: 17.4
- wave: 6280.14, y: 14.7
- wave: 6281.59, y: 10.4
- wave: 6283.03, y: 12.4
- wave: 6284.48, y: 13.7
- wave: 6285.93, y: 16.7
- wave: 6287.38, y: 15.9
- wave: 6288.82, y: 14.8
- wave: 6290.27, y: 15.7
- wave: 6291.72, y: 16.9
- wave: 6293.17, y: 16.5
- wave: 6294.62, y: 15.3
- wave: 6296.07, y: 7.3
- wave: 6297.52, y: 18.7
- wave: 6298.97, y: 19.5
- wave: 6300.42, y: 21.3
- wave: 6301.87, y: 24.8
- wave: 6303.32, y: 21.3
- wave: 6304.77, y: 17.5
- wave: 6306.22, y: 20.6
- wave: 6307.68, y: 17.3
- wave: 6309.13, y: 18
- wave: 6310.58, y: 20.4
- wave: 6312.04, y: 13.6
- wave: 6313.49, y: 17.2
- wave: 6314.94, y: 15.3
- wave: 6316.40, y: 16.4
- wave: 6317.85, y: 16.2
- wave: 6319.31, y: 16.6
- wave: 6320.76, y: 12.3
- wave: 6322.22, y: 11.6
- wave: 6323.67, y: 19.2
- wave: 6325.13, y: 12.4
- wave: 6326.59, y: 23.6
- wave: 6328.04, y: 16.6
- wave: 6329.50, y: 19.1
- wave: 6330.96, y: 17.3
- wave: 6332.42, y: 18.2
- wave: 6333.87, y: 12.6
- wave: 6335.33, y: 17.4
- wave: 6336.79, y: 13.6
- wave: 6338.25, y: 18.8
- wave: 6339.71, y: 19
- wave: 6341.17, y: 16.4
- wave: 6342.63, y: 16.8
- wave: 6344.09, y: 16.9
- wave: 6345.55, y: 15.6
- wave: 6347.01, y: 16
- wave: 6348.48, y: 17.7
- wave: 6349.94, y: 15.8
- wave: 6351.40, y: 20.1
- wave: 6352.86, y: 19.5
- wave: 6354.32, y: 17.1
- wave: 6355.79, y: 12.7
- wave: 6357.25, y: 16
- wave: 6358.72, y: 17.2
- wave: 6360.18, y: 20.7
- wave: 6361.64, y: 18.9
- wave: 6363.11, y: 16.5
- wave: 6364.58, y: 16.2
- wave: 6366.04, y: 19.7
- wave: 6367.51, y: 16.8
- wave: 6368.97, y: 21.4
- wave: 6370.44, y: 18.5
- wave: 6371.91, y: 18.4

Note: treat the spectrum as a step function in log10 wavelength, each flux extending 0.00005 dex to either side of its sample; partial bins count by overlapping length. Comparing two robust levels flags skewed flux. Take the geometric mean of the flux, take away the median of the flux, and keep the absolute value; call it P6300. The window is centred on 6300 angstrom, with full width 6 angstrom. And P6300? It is 0.5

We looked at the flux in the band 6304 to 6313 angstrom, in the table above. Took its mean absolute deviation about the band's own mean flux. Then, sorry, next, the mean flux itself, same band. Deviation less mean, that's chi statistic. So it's -16.13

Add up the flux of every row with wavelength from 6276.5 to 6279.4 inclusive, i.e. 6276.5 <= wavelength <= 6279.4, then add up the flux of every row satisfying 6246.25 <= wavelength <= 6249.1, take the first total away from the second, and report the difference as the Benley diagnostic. -6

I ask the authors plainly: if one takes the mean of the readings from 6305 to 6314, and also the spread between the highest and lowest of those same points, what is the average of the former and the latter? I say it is 12.4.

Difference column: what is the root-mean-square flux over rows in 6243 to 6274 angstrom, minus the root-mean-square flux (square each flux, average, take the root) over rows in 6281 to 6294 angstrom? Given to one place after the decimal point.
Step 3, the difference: 2.2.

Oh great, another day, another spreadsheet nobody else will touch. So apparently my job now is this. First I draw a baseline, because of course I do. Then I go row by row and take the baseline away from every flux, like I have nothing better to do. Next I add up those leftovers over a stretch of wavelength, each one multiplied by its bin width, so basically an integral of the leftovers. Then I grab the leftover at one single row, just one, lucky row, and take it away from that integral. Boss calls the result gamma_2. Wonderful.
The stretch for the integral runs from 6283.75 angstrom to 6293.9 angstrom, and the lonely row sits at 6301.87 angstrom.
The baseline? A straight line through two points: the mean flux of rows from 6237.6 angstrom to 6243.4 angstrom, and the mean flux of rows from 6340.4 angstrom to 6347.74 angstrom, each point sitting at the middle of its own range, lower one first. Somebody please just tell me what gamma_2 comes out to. -17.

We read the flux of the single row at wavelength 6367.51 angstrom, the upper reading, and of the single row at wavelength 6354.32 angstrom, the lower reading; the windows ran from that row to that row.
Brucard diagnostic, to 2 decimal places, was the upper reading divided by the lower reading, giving 0.98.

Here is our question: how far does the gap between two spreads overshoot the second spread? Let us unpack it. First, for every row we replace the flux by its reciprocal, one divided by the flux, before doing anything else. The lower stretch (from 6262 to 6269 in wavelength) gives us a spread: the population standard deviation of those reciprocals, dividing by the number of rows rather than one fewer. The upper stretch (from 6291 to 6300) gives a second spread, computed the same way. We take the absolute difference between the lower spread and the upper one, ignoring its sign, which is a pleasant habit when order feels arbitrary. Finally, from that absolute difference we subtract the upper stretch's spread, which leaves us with -0.0036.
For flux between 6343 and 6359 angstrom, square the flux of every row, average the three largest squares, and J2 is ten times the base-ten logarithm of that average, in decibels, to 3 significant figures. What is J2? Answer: 25.6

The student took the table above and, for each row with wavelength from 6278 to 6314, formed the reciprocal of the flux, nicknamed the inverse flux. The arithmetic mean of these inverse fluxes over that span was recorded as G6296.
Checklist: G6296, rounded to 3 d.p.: 0.064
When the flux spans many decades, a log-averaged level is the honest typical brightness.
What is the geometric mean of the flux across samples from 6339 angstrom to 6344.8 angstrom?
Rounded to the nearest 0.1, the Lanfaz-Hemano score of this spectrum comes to 17.2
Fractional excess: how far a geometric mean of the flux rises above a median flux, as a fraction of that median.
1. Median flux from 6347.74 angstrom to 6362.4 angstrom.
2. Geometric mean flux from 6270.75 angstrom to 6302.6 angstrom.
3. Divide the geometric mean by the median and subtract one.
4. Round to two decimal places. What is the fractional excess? -0.13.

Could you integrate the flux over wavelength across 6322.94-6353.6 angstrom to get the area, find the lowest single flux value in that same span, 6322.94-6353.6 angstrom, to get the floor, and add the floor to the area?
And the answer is 542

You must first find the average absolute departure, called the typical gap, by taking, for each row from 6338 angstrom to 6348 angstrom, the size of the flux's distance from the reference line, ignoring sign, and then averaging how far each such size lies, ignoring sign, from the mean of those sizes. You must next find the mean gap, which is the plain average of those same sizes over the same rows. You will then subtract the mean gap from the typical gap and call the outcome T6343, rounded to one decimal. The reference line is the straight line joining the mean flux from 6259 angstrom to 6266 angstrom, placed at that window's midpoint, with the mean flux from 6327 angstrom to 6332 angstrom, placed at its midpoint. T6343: -1.0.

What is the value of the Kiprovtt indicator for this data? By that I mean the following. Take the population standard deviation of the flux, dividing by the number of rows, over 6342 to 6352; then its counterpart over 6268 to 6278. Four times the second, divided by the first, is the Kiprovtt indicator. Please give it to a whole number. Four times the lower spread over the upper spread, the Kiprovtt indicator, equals 12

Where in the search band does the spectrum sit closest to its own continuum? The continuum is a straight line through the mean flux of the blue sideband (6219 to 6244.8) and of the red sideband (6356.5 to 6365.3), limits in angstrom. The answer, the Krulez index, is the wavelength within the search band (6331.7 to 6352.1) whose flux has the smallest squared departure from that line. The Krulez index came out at 6335.33 angstrom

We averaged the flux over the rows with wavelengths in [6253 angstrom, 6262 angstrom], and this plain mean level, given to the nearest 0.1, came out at 18.6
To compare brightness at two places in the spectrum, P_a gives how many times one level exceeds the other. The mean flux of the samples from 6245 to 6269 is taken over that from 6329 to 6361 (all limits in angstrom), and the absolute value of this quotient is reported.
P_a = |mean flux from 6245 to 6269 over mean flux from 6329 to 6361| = 1.00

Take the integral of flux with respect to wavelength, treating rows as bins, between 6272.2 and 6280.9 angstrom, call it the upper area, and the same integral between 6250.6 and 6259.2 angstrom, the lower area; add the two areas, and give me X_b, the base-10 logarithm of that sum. 2.45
